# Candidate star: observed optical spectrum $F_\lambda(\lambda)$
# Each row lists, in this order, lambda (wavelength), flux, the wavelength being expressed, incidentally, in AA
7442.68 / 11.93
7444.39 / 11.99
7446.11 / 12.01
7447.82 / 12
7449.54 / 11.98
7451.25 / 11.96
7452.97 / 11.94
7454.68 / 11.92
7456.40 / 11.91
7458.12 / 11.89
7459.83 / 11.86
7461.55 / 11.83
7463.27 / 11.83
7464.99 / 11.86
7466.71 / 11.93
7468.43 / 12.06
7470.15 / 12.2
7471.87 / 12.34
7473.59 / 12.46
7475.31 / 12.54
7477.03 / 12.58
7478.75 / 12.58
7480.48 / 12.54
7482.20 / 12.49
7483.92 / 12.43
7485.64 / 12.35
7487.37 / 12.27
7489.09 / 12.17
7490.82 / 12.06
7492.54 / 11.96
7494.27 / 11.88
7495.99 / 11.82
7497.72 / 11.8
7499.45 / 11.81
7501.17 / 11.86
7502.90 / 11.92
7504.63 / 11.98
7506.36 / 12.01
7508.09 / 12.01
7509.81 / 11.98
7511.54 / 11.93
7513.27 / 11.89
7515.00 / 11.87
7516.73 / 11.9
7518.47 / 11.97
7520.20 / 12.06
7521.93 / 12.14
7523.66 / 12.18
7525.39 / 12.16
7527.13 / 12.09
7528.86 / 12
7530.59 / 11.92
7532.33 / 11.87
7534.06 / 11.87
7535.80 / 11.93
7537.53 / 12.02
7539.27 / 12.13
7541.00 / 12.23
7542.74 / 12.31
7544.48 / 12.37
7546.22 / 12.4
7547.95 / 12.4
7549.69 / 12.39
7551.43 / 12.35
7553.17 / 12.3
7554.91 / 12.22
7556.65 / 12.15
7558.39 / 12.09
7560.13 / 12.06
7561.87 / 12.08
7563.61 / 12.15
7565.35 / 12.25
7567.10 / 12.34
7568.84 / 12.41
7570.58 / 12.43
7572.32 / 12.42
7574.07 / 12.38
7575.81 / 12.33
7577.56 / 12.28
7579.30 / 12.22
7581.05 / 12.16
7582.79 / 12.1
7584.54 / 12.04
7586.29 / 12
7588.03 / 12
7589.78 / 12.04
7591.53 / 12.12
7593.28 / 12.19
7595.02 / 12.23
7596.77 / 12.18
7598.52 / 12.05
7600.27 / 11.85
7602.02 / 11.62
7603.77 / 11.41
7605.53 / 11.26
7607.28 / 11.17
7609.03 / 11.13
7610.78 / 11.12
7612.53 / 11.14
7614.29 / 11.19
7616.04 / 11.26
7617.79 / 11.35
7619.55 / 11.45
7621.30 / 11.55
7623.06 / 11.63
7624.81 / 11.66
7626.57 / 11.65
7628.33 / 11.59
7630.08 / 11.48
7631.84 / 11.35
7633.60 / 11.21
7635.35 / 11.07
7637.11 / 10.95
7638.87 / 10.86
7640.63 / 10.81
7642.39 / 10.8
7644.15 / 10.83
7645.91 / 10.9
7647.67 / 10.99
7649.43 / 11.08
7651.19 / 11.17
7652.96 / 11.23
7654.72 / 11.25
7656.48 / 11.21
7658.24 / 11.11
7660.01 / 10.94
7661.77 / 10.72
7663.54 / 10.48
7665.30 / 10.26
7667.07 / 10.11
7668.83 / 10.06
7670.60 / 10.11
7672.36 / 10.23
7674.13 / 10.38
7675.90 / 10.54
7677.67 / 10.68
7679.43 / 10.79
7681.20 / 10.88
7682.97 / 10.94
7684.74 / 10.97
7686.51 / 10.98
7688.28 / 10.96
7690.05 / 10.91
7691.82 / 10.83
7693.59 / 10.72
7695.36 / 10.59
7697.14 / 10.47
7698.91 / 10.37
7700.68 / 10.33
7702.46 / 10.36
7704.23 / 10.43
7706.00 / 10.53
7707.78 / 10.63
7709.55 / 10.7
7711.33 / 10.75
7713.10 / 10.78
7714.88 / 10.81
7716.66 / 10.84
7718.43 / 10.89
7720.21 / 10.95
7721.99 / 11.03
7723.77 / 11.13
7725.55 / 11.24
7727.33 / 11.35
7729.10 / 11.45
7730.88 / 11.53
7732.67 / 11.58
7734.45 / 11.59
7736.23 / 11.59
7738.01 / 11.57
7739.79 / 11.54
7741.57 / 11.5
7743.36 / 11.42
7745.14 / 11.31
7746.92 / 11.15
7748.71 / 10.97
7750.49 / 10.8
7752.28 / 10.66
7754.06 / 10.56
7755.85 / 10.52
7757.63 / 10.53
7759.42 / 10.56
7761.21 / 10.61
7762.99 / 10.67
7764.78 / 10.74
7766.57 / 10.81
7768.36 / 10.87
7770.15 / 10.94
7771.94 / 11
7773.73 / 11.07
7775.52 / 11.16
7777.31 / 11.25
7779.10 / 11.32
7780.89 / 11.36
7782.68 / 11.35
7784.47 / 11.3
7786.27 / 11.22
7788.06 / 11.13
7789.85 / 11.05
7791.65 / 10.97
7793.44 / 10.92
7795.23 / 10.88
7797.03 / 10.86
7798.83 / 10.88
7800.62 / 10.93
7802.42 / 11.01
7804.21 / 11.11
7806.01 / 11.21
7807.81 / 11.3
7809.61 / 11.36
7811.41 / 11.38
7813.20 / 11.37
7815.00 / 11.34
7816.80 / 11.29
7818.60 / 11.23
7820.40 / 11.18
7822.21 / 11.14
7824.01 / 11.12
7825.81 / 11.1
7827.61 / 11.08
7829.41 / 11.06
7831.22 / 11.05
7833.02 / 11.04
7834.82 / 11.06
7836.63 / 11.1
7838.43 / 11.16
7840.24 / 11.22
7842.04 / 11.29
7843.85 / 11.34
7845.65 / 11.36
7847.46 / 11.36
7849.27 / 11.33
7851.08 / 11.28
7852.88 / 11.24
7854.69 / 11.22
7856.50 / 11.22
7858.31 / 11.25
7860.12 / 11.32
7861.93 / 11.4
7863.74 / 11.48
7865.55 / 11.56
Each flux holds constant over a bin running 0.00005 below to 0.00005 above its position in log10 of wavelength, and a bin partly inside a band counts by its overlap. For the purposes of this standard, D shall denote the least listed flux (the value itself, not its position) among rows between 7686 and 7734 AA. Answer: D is 10.33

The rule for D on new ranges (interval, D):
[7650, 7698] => 10.06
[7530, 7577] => 11.87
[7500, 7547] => 11.86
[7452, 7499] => 11.8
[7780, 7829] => 10.86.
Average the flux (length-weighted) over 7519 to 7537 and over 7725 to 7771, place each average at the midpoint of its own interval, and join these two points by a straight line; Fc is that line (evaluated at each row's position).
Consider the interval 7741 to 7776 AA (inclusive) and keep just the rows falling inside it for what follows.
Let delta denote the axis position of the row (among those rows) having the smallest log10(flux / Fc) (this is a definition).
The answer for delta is 7755.85 AA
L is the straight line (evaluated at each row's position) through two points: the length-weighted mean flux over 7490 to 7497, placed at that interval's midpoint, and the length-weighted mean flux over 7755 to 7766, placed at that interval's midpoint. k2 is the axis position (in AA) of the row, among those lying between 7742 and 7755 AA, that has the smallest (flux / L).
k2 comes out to 7754.06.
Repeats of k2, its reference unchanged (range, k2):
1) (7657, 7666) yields 7665.30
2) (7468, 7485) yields 7468.43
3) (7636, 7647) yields 7642.39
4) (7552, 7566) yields 7560.13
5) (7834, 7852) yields 7834.82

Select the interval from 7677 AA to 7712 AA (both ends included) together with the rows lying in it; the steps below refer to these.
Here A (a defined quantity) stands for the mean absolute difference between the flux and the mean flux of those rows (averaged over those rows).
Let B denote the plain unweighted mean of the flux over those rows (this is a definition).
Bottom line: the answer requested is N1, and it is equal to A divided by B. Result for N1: 0.017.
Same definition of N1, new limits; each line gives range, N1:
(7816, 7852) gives 0.009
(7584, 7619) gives 0.034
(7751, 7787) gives 0.025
